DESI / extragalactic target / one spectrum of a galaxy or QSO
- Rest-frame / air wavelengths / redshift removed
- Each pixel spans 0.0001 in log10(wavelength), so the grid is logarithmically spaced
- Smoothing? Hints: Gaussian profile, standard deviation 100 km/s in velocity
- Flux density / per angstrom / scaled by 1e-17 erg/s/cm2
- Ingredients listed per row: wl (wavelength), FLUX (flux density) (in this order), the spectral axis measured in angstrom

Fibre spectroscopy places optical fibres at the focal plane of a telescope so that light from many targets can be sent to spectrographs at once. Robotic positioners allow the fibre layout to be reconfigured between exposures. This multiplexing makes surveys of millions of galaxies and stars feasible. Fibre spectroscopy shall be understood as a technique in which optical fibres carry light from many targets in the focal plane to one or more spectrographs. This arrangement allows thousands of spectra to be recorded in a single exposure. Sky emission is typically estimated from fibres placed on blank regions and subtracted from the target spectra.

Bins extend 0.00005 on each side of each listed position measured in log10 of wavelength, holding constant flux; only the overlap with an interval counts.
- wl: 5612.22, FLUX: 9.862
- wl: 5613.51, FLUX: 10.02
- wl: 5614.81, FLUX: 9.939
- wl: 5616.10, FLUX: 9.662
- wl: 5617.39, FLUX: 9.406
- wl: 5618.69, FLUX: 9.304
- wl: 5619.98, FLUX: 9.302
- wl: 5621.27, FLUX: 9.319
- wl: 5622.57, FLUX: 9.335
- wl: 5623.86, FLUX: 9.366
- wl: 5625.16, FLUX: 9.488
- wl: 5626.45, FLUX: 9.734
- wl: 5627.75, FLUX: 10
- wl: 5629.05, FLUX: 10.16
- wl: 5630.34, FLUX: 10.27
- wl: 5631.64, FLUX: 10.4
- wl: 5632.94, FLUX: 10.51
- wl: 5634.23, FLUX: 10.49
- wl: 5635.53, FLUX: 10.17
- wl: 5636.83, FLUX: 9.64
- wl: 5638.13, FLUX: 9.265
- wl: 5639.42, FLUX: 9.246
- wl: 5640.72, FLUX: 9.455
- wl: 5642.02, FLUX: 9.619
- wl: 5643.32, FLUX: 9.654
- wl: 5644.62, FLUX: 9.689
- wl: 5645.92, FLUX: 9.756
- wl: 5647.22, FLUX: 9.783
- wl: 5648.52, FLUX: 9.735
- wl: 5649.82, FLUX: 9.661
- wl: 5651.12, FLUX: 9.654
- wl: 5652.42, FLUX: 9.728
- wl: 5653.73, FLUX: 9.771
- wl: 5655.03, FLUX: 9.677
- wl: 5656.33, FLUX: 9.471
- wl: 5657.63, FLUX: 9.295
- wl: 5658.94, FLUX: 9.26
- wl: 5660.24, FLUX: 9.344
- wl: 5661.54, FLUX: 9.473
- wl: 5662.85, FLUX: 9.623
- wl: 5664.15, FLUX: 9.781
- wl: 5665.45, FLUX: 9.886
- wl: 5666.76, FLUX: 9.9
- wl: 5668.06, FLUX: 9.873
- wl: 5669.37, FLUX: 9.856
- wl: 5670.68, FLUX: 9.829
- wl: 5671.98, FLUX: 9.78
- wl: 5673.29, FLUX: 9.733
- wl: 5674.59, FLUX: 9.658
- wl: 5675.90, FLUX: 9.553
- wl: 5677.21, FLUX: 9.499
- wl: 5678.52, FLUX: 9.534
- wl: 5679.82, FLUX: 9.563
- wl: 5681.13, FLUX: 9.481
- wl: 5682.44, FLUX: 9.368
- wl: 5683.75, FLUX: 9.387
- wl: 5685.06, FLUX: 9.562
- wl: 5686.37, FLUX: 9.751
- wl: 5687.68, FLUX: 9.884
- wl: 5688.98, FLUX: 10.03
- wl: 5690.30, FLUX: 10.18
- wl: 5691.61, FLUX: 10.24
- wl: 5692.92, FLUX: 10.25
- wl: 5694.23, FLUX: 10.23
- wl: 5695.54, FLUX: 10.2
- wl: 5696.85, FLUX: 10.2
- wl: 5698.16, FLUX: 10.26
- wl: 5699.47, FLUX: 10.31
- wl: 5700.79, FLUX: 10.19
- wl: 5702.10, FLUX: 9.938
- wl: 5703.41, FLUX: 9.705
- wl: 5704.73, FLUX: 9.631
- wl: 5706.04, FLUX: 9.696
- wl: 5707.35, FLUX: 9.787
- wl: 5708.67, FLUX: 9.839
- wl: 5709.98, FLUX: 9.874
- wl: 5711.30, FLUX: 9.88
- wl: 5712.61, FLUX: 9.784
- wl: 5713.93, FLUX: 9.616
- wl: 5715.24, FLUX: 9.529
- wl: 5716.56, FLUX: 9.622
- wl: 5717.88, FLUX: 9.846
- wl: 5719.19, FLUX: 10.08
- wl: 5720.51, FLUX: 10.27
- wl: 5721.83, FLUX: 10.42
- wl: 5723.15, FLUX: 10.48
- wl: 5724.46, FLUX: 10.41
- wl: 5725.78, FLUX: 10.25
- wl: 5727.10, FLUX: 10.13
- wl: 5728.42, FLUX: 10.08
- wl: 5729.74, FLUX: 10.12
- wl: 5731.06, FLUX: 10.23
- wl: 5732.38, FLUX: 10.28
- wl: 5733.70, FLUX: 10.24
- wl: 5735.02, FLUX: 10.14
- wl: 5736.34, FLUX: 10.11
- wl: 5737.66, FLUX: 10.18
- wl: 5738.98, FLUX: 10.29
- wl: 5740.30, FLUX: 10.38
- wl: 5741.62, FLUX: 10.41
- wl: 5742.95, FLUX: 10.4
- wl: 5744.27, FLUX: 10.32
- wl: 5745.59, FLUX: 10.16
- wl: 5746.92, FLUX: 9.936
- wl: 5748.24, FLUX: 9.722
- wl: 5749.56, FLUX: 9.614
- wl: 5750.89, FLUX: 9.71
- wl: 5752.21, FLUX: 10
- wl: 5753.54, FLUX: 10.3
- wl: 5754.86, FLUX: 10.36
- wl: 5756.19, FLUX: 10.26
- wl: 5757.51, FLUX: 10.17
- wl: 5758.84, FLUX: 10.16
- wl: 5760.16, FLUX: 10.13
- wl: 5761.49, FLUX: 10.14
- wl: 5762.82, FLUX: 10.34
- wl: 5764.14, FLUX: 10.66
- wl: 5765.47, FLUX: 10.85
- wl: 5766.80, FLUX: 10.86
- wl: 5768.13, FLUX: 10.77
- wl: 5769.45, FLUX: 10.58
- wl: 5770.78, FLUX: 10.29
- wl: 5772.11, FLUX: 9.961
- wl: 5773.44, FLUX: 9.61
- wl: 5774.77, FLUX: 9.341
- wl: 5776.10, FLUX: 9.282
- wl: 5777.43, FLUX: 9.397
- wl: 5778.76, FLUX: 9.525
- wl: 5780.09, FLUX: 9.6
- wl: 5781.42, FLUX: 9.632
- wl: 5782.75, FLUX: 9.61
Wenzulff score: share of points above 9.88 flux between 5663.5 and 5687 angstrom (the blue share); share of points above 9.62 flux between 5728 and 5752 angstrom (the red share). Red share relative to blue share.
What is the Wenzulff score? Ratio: 8.5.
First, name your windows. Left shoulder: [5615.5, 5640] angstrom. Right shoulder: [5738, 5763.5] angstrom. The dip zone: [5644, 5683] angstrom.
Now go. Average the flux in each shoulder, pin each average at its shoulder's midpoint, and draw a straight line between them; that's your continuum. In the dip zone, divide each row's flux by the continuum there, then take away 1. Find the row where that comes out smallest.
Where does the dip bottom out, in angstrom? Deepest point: 5658.94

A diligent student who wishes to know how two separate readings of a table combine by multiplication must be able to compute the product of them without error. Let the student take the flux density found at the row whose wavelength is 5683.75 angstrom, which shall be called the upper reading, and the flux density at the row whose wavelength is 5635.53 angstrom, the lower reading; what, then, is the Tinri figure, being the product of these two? 95.5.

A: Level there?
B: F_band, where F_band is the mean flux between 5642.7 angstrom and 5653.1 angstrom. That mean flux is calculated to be 9.7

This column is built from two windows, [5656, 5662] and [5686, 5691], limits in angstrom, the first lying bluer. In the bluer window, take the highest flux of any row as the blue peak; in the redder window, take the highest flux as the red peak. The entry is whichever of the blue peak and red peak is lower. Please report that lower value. 9.5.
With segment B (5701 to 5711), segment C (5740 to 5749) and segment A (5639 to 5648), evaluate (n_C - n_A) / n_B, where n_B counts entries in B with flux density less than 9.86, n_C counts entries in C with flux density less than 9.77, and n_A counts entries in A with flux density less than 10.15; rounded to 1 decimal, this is -1.2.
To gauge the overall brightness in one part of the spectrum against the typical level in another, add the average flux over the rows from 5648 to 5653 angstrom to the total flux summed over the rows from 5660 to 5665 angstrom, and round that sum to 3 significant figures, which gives 47.9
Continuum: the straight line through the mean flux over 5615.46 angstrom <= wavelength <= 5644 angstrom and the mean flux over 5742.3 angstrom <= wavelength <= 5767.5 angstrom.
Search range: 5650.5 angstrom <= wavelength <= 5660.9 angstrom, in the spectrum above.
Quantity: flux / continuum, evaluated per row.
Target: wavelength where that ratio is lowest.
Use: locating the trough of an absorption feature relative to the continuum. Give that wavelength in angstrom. 5658.94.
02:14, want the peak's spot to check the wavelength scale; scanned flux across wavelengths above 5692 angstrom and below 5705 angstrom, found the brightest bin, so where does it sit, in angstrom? 5699.47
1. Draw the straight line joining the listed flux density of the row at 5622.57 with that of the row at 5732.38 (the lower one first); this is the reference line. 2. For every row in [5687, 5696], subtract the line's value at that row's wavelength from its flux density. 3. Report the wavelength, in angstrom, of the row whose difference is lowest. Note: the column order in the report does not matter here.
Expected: 5687.68 angstrom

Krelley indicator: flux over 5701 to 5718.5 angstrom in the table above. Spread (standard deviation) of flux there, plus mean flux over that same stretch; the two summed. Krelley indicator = 9.9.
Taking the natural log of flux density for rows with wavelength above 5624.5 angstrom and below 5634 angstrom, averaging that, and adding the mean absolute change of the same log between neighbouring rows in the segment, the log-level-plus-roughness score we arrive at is 2.33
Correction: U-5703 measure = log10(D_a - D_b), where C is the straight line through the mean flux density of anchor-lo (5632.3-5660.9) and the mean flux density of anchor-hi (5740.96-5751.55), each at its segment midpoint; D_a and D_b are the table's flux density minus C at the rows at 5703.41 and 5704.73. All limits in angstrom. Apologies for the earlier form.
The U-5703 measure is -1.10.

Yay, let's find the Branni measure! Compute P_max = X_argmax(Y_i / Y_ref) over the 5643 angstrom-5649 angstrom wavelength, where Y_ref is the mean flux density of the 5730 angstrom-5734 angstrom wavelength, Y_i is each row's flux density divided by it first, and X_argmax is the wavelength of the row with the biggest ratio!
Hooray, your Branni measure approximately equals 5647.22 angstrom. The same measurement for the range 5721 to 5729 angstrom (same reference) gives 5723.15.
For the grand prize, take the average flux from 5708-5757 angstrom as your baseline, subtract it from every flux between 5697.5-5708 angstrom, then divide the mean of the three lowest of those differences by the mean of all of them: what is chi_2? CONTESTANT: 2.8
